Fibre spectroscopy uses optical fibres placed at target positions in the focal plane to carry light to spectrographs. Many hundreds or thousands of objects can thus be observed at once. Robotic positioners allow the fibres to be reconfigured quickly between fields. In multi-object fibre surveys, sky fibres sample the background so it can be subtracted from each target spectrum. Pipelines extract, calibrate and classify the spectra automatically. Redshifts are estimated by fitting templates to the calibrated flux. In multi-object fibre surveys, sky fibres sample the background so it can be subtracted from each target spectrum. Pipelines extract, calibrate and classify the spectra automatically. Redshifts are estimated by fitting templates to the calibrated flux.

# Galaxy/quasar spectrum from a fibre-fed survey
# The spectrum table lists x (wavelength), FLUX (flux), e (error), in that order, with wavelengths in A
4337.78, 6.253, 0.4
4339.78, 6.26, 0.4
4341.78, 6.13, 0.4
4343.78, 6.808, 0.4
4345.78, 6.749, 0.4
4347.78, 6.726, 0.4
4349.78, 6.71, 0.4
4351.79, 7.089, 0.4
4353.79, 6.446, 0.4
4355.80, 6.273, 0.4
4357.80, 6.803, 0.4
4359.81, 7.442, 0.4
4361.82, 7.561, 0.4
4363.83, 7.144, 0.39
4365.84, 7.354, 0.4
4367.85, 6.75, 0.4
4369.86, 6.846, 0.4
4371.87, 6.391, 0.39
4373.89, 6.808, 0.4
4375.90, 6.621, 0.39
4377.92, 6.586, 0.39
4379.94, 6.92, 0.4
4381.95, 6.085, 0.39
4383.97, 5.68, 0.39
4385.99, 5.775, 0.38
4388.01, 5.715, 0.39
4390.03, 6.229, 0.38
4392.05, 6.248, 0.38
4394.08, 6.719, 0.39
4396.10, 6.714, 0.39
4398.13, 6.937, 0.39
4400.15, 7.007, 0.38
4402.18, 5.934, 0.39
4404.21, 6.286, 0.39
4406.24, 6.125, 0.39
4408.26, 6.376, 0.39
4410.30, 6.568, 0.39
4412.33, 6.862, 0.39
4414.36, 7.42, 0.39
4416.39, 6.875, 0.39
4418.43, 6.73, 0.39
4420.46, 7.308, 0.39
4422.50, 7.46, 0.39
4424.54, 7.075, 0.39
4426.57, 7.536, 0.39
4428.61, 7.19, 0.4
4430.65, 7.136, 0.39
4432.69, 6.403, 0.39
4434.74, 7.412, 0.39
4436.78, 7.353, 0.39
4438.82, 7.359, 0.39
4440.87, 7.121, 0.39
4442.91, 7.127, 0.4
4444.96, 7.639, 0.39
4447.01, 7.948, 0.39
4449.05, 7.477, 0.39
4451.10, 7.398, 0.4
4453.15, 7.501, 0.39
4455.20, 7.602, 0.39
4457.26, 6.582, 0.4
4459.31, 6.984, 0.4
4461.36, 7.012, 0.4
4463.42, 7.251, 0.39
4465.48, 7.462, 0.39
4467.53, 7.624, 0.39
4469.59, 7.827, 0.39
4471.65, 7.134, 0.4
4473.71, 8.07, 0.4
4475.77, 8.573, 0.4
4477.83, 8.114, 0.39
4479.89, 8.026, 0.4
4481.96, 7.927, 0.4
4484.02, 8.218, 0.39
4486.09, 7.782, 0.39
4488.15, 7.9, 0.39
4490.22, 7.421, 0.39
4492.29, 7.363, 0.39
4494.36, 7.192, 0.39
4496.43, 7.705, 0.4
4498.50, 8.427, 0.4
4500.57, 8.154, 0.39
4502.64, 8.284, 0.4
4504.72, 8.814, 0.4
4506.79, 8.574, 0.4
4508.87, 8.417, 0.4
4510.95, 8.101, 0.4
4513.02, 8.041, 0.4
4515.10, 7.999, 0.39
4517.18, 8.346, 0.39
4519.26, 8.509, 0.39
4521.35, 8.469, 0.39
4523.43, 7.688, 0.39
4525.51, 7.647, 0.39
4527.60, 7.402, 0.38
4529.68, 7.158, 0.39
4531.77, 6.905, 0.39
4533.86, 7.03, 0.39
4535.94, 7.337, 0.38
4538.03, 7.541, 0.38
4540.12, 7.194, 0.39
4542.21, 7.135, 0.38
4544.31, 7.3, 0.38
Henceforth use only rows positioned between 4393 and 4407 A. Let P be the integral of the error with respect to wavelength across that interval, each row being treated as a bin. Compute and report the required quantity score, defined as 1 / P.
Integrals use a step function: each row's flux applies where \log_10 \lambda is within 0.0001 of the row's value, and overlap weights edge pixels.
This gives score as 0.184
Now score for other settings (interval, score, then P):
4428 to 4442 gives 0.183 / 5.48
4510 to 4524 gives 0.182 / 5.50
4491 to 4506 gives 0.168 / 5.94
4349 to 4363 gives 0.179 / 5.60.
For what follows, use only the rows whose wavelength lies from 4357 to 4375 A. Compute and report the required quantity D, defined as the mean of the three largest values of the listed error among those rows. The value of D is 0.400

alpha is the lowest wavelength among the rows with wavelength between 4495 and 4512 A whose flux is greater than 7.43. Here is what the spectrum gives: 4496.43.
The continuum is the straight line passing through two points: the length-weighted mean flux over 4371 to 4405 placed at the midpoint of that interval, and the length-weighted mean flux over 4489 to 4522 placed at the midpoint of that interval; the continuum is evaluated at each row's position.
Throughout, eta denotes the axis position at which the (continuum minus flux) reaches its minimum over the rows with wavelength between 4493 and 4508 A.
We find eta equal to 4504.72 A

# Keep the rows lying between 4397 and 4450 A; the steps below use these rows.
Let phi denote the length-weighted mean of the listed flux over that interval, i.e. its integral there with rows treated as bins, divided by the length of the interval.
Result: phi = 7.0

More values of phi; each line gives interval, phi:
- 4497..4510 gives 8.4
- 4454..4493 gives 7.6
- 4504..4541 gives 7.8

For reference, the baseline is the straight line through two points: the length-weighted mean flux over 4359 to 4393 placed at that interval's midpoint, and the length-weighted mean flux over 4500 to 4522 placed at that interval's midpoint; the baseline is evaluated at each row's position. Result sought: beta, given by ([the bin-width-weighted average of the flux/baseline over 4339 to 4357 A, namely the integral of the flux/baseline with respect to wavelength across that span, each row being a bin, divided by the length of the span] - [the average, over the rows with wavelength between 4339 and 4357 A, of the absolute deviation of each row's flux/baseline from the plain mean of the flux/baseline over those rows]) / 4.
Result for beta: 0.254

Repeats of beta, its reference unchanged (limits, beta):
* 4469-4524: 0.237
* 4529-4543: 0.203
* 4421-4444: 0.238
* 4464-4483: 0.241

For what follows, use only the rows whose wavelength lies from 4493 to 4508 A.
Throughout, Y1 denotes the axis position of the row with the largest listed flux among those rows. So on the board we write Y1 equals 4504.72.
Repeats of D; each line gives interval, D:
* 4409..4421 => 0.390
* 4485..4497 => 0.393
